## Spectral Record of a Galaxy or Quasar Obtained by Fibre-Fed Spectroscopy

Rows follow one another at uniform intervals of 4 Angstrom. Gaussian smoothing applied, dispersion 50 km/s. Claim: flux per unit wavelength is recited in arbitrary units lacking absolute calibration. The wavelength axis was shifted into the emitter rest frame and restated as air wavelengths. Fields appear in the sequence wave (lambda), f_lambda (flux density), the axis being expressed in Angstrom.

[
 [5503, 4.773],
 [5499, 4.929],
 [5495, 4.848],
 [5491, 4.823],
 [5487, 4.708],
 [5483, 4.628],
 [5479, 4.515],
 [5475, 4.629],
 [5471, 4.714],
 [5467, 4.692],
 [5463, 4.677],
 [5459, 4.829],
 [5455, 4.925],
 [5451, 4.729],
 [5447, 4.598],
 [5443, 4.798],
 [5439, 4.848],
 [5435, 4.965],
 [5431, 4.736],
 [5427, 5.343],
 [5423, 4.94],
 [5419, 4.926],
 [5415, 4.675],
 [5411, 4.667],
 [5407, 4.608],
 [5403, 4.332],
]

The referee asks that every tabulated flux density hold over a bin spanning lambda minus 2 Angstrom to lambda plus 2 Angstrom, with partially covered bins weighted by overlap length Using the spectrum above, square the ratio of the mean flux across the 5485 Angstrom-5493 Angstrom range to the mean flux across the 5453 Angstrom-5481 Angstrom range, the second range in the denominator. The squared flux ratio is 1.02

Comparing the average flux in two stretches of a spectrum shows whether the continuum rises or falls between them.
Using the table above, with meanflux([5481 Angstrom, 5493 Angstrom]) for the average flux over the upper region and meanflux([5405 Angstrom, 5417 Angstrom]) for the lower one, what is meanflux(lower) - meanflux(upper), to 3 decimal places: -0.070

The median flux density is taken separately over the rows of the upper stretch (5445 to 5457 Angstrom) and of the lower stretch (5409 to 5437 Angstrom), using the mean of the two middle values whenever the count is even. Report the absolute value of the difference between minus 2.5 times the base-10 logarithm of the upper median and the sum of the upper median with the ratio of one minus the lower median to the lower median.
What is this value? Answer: 5.62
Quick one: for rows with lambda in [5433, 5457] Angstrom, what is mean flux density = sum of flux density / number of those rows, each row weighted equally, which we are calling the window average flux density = 4.81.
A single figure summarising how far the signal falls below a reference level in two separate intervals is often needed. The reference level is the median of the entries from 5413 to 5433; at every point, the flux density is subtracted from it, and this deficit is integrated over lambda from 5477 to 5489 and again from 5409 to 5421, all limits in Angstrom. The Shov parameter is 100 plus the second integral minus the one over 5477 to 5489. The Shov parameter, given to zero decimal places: 98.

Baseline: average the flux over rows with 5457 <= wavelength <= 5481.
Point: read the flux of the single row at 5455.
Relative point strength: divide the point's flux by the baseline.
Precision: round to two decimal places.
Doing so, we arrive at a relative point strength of 1.05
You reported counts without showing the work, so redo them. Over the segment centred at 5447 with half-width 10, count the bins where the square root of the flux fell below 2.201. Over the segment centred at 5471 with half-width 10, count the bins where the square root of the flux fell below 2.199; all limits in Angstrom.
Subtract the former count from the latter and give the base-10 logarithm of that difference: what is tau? 0.30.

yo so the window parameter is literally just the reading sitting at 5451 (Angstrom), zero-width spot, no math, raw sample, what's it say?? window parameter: 4.729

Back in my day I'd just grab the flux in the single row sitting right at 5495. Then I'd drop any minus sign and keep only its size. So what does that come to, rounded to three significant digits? 4.85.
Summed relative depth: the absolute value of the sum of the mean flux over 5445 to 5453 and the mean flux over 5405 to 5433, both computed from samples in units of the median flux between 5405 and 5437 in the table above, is 1.97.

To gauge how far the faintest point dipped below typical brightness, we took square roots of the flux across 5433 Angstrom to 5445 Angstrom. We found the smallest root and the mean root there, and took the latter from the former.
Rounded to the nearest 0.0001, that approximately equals -0.0164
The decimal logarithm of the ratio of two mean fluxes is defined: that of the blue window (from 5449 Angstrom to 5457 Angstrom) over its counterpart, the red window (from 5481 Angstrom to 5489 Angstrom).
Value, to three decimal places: 0.015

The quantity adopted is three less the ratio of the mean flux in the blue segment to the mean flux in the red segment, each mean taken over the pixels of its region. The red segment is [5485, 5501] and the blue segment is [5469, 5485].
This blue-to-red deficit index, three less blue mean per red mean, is 2.04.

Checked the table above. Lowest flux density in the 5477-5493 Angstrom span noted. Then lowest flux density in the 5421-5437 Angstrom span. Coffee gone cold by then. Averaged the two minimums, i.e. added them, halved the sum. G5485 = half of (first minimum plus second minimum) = 4.63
